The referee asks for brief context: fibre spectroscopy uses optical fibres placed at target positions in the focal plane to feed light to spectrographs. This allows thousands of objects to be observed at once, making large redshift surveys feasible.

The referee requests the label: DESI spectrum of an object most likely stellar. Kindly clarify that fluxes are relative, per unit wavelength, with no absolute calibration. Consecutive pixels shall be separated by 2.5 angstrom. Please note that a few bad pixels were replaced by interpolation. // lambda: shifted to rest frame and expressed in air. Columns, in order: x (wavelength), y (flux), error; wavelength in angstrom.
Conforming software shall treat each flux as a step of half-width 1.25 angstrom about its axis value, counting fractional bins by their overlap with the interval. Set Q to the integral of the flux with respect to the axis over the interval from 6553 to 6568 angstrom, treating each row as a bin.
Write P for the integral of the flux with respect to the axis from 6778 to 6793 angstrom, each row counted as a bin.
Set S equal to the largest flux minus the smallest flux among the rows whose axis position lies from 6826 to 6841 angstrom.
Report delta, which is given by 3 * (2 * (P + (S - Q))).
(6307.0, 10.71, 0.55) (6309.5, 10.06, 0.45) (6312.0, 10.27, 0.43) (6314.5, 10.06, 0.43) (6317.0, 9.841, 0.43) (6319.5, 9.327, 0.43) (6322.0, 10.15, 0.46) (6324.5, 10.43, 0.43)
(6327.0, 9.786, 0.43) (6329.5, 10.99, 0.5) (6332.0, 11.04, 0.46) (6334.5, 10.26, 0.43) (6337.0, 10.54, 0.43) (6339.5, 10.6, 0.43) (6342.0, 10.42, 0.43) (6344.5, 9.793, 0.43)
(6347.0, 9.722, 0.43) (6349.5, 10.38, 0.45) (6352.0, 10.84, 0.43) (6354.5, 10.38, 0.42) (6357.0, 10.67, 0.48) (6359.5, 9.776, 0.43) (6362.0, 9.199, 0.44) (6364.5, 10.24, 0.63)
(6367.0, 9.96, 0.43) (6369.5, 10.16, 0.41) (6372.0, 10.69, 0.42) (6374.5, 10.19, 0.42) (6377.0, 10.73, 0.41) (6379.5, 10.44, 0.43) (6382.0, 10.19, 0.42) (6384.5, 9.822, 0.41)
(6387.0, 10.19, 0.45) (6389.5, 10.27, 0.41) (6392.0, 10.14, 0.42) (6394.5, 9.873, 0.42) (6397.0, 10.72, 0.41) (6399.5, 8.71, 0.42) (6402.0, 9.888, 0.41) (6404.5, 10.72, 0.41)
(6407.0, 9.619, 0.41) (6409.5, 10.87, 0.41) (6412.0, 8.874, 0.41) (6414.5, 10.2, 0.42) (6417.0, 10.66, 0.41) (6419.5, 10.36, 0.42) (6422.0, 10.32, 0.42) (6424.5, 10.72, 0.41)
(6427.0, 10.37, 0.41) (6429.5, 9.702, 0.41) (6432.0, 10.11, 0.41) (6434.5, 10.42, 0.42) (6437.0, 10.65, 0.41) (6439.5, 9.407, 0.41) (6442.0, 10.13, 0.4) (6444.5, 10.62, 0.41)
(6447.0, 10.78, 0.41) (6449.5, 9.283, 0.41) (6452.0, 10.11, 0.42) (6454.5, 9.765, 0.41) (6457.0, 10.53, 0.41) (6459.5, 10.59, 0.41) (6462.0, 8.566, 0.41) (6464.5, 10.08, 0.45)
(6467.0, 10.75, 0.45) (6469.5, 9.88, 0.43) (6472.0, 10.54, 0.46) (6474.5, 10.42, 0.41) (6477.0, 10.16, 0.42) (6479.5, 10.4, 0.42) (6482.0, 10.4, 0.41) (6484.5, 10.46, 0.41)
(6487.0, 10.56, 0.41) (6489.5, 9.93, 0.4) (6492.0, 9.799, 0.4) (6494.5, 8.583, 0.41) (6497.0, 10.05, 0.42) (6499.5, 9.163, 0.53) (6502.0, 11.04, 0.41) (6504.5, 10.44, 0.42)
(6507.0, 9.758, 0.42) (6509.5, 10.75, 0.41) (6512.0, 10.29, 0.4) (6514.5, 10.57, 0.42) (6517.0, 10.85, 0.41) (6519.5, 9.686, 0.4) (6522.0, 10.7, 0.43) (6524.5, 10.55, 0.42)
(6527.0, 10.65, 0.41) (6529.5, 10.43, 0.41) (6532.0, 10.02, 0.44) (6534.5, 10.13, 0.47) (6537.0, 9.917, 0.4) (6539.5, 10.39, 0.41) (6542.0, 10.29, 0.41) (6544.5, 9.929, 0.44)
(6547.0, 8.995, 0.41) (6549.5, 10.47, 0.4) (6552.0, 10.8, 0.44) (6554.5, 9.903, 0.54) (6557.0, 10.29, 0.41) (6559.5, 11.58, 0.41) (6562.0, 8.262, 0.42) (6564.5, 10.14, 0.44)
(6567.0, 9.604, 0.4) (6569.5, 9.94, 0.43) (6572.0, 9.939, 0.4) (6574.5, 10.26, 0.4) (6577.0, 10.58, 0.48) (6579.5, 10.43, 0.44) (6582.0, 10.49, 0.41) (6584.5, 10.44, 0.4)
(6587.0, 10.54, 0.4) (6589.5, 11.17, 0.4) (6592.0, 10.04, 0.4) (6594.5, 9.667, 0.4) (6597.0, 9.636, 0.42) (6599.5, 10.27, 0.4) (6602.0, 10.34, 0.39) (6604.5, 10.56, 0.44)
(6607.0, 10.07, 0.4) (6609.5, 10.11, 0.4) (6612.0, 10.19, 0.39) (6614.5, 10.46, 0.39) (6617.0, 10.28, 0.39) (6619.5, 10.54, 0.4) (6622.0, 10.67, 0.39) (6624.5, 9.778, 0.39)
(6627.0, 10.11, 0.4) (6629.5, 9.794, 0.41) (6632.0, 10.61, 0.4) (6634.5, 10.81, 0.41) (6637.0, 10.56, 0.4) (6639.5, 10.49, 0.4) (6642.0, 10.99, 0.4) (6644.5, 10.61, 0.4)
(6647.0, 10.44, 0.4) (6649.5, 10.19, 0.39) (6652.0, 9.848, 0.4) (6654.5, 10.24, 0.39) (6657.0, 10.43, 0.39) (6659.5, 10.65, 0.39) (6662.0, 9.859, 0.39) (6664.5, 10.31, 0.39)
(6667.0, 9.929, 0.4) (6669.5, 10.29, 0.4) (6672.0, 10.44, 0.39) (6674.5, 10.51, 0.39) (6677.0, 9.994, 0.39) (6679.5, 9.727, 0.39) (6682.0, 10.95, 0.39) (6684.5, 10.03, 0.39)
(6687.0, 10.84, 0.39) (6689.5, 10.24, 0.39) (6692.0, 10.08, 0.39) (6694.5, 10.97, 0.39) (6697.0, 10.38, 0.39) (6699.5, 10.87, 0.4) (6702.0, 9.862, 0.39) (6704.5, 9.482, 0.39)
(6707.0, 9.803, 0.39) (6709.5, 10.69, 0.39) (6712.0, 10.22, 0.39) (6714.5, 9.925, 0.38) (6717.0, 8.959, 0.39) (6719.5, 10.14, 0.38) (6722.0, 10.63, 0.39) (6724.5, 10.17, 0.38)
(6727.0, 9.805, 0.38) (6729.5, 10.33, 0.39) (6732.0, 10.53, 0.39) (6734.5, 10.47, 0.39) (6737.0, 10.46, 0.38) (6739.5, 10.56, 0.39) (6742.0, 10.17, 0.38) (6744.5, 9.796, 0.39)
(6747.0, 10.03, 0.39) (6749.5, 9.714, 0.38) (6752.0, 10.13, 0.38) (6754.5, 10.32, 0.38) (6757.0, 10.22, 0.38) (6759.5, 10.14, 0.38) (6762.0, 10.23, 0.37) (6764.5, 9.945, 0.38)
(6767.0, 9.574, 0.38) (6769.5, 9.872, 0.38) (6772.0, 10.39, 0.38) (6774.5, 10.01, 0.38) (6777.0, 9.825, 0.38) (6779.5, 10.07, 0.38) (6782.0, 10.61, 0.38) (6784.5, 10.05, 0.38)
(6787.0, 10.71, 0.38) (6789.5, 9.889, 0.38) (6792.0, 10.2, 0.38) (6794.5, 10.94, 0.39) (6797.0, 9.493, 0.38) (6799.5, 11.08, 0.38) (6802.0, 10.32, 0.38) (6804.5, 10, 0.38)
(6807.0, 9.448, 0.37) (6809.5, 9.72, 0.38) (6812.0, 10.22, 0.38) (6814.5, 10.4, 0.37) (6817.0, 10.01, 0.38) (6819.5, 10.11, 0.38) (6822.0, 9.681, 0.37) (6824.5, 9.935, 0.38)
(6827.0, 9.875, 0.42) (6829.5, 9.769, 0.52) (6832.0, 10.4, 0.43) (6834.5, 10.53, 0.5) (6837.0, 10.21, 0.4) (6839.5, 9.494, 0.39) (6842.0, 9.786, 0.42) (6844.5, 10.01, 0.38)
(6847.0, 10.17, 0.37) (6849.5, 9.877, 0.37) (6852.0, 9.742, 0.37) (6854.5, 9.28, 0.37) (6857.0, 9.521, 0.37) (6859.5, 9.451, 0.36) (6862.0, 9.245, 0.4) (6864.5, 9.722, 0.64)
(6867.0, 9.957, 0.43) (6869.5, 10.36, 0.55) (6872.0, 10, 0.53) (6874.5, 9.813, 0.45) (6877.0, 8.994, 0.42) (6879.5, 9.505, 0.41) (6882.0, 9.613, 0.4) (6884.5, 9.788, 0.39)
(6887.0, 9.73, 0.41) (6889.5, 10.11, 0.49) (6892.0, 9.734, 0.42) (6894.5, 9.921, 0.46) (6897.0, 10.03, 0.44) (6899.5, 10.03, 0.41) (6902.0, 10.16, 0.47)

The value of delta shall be 30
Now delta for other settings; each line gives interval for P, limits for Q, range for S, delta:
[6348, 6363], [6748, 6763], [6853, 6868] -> 13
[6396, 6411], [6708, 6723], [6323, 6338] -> 5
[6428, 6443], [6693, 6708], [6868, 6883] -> -6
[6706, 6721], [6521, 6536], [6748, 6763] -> -35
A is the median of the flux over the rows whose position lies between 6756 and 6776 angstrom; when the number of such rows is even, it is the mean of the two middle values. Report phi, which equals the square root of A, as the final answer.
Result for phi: 3.17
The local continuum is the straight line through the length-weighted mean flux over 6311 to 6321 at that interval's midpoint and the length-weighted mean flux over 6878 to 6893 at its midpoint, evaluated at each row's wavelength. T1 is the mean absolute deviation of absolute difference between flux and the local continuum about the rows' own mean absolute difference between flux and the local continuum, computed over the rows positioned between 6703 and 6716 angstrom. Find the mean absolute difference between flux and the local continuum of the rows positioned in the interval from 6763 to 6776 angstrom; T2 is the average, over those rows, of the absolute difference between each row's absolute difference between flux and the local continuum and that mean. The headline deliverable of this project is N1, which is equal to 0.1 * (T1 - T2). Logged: 0.011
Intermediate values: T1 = 0.25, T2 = 0.14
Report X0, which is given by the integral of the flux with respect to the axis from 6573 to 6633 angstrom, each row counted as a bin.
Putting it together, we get 617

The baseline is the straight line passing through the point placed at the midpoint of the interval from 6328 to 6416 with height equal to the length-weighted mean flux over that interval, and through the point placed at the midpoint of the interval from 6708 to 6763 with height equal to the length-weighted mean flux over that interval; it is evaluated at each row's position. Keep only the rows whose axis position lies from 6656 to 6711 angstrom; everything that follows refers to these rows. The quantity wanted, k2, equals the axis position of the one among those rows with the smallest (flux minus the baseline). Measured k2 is 6704.5 angstrom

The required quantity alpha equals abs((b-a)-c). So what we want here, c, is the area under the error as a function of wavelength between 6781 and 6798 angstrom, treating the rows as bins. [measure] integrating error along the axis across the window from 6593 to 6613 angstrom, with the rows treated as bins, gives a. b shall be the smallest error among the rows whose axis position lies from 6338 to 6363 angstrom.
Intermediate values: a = 8.1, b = 0.420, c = 6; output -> 14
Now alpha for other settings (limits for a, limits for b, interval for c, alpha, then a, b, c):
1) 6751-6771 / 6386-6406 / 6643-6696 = 28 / 7.6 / 0.410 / 21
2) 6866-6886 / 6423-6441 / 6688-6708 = 16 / 8.9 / 0.410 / 8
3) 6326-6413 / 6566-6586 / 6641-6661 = 45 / 37.7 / 0.400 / 8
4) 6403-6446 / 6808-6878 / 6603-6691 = 52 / 17.7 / 0.360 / 35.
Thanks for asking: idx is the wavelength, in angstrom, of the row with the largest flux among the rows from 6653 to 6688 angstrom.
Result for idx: 6682.0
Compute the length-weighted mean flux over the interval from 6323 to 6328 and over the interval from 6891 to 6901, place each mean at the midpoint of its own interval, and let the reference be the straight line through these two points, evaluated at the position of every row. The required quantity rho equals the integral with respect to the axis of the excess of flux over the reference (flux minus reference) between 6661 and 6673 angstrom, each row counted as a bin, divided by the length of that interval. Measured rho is 0.15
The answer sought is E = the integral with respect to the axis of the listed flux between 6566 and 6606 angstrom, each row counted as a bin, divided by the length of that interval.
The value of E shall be 10.25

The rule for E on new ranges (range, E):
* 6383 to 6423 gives 10.08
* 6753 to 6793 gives 10.13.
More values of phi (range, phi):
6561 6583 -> 3.18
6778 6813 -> 3.18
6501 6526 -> 3.25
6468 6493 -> 3.22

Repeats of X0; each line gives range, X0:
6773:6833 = 607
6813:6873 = 594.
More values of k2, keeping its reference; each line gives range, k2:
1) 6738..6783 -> 6767.0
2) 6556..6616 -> 6562.0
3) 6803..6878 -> 6877.0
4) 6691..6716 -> 6704.5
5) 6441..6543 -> 6462.0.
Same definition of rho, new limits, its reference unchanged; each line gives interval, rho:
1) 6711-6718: -0.29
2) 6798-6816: 0.19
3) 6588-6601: 0.13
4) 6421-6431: 0.18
